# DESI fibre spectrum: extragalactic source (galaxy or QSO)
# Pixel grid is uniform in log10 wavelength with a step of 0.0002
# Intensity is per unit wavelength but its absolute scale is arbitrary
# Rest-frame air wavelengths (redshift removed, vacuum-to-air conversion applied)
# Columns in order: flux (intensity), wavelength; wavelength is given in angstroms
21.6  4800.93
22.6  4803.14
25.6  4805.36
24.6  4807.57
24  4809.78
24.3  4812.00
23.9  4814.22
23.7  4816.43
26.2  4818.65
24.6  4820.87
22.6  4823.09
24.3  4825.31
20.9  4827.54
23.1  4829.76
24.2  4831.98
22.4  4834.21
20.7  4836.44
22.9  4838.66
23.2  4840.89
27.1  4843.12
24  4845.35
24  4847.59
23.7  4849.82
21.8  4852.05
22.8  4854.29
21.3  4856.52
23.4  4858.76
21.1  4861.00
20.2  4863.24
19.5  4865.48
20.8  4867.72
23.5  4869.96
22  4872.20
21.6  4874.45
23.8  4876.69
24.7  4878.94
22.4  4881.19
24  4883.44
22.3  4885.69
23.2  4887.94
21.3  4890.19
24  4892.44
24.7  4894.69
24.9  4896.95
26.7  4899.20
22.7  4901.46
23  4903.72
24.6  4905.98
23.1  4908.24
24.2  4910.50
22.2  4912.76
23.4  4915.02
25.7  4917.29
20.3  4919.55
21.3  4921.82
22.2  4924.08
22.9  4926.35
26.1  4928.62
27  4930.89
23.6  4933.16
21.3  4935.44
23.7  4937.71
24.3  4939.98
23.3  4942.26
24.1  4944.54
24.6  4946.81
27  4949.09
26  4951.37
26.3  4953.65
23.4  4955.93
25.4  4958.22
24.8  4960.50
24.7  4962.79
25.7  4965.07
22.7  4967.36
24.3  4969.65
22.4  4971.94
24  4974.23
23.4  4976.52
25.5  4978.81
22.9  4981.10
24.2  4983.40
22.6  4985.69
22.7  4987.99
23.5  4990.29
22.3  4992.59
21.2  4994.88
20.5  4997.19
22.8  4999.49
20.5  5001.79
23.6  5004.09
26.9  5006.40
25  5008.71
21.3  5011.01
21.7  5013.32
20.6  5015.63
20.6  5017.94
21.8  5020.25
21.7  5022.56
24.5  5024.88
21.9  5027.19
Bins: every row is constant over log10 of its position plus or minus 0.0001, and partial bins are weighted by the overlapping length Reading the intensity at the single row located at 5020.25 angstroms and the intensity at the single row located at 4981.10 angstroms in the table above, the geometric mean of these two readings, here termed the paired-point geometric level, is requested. 22.3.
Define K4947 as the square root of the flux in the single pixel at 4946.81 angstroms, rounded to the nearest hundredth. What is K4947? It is 4.96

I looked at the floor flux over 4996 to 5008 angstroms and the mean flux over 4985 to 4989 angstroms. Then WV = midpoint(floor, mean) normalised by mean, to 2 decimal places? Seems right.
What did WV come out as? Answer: 0.95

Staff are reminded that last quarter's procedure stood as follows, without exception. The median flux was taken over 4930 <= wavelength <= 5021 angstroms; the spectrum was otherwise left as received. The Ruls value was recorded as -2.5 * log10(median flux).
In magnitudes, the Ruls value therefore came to -3.43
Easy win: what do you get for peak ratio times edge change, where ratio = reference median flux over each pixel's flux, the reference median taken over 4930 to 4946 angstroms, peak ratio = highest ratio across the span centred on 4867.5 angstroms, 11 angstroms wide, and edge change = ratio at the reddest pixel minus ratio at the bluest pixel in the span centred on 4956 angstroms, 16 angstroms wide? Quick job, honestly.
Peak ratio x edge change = 0.10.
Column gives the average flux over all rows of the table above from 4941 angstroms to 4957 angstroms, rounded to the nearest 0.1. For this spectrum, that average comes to 25.0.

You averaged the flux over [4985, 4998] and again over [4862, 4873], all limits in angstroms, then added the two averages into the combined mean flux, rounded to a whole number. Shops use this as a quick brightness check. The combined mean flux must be 43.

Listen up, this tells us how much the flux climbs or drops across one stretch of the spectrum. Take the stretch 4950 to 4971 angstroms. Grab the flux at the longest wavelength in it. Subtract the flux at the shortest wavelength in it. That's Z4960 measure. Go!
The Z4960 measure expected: -2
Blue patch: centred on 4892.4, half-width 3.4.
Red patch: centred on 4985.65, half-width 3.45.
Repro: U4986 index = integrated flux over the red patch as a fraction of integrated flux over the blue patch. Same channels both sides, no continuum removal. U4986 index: 1.01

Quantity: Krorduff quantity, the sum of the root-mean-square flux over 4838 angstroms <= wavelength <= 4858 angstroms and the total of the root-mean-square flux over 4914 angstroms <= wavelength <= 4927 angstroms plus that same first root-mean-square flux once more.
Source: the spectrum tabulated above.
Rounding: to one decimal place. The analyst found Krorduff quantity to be 69.6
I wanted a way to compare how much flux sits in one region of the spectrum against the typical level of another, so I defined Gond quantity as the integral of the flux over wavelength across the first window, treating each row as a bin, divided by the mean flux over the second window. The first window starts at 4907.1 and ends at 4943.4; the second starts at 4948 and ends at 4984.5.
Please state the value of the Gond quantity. 34.6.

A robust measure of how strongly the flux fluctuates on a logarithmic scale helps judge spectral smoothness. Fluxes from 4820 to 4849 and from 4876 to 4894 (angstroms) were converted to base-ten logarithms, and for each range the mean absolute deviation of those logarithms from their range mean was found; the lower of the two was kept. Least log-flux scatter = 0.0172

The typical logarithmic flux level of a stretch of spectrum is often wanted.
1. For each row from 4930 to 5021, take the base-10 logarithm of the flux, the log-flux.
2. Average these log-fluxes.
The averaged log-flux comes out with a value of 1.371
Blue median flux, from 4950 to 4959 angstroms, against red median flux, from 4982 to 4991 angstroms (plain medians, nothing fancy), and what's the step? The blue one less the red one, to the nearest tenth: 2.6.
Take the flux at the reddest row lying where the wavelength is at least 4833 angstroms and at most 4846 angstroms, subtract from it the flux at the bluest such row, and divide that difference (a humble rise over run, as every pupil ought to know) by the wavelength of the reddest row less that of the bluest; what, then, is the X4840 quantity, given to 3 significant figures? 0.144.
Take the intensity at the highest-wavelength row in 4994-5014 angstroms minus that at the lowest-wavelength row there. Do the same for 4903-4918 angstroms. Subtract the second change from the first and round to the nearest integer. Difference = -2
